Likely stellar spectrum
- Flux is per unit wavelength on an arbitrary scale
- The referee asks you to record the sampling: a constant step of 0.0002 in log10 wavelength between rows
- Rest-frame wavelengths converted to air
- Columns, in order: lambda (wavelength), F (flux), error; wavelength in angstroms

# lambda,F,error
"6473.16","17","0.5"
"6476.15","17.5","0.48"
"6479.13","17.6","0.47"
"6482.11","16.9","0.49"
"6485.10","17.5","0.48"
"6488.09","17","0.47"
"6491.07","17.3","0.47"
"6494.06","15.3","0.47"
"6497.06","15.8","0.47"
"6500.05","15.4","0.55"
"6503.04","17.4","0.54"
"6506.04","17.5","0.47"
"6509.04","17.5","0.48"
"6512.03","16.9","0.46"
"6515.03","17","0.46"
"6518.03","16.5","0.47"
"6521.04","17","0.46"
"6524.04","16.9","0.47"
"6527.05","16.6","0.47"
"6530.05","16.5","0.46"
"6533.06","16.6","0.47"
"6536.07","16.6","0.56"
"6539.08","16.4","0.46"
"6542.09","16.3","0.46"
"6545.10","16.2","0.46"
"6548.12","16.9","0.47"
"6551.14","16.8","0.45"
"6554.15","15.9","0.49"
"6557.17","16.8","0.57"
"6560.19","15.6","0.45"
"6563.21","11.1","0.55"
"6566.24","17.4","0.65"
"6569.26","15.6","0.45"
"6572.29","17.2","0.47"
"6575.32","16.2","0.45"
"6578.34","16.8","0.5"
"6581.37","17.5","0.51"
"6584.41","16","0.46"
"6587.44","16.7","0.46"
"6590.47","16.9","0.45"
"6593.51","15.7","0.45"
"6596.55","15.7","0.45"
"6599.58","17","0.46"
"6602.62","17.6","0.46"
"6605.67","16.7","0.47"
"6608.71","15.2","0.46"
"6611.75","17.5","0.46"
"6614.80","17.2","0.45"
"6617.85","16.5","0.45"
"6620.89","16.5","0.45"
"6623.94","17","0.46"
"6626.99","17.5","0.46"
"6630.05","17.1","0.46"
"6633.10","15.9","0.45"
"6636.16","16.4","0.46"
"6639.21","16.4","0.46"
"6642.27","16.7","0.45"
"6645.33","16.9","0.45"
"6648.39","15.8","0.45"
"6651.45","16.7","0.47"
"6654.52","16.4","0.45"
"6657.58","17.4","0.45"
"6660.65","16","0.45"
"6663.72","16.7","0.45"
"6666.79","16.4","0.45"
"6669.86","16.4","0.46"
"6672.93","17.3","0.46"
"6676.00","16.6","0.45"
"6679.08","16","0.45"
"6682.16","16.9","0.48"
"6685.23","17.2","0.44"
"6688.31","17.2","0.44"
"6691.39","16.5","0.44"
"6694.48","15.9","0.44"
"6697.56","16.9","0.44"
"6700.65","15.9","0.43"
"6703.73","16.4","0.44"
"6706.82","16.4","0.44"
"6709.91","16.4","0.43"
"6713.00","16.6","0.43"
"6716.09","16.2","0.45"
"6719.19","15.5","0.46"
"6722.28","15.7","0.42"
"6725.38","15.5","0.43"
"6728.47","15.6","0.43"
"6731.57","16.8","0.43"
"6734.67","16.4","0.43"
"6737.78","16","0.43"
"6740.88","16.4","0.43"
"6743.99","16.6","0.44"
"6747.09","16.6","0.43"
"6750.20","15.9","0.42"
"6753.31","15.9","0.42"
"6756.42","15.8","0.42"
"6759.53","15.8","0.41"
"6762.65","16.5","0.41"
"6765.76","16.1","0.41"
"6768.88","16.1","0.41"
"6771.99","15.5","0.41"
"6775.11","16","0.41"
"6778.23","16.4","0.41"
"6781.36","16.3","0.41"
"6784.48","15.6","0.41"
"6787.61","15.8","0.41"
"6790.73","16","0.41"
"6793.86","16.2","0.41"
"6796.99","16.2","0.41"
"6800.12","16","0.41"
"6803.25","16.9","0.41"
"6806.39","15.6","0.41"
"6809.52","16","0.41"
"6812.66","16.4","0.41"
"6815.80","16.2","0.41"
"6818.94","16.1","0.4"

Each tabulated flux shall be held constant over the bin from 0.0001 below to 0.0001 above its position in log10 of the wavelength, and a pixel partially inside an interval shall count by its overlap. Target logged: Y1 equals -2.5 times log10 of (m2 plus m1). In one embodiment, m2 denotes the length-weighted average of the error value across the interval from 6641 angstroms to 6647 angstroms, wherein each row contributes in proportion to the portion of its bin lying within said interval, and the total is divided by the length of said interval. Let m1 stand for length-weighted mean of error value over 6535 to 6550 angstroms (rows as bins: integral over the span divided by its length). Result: 0.08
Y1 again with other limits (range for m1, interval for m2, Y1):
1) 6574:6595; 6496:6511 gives 0.03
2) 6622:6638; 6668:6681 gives 0.10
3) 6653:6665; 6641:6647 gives 0.11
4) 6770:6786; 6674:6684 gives 0.15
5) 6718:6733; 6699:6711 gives 0.15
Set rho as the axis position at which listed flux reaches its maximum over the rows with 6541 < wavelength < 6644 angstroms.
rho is 6602.62 angstroms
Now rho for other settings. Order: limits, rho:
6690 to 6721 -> 6697.56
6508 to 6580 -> 6509.04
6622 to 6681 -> 6626.99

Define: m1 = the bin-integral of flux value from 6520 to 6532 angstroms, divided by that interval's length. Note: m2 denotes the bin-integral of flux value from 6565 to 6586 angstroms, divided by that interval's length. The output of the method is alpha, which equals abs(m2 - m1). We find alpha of 0.08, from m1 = 16.7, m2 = 16.7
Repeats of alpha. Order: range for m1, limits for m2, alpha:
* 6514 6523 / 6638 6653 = 0.33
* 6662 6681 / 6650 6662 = 0.06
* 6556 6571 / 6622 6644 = 1.42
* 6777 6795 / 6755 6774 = 0.06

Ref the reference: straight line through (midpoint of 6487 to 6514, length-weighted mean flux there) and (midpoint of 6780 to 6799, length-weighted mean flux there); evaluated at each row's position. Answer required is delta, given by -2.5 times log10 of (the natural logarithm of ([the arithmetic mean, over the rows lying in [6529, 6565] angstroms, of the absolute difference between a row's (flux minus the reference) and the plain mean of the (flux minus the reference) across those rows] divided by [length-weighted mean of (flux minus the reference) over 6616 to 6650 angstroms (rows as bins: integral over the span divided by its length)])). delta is -0.29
